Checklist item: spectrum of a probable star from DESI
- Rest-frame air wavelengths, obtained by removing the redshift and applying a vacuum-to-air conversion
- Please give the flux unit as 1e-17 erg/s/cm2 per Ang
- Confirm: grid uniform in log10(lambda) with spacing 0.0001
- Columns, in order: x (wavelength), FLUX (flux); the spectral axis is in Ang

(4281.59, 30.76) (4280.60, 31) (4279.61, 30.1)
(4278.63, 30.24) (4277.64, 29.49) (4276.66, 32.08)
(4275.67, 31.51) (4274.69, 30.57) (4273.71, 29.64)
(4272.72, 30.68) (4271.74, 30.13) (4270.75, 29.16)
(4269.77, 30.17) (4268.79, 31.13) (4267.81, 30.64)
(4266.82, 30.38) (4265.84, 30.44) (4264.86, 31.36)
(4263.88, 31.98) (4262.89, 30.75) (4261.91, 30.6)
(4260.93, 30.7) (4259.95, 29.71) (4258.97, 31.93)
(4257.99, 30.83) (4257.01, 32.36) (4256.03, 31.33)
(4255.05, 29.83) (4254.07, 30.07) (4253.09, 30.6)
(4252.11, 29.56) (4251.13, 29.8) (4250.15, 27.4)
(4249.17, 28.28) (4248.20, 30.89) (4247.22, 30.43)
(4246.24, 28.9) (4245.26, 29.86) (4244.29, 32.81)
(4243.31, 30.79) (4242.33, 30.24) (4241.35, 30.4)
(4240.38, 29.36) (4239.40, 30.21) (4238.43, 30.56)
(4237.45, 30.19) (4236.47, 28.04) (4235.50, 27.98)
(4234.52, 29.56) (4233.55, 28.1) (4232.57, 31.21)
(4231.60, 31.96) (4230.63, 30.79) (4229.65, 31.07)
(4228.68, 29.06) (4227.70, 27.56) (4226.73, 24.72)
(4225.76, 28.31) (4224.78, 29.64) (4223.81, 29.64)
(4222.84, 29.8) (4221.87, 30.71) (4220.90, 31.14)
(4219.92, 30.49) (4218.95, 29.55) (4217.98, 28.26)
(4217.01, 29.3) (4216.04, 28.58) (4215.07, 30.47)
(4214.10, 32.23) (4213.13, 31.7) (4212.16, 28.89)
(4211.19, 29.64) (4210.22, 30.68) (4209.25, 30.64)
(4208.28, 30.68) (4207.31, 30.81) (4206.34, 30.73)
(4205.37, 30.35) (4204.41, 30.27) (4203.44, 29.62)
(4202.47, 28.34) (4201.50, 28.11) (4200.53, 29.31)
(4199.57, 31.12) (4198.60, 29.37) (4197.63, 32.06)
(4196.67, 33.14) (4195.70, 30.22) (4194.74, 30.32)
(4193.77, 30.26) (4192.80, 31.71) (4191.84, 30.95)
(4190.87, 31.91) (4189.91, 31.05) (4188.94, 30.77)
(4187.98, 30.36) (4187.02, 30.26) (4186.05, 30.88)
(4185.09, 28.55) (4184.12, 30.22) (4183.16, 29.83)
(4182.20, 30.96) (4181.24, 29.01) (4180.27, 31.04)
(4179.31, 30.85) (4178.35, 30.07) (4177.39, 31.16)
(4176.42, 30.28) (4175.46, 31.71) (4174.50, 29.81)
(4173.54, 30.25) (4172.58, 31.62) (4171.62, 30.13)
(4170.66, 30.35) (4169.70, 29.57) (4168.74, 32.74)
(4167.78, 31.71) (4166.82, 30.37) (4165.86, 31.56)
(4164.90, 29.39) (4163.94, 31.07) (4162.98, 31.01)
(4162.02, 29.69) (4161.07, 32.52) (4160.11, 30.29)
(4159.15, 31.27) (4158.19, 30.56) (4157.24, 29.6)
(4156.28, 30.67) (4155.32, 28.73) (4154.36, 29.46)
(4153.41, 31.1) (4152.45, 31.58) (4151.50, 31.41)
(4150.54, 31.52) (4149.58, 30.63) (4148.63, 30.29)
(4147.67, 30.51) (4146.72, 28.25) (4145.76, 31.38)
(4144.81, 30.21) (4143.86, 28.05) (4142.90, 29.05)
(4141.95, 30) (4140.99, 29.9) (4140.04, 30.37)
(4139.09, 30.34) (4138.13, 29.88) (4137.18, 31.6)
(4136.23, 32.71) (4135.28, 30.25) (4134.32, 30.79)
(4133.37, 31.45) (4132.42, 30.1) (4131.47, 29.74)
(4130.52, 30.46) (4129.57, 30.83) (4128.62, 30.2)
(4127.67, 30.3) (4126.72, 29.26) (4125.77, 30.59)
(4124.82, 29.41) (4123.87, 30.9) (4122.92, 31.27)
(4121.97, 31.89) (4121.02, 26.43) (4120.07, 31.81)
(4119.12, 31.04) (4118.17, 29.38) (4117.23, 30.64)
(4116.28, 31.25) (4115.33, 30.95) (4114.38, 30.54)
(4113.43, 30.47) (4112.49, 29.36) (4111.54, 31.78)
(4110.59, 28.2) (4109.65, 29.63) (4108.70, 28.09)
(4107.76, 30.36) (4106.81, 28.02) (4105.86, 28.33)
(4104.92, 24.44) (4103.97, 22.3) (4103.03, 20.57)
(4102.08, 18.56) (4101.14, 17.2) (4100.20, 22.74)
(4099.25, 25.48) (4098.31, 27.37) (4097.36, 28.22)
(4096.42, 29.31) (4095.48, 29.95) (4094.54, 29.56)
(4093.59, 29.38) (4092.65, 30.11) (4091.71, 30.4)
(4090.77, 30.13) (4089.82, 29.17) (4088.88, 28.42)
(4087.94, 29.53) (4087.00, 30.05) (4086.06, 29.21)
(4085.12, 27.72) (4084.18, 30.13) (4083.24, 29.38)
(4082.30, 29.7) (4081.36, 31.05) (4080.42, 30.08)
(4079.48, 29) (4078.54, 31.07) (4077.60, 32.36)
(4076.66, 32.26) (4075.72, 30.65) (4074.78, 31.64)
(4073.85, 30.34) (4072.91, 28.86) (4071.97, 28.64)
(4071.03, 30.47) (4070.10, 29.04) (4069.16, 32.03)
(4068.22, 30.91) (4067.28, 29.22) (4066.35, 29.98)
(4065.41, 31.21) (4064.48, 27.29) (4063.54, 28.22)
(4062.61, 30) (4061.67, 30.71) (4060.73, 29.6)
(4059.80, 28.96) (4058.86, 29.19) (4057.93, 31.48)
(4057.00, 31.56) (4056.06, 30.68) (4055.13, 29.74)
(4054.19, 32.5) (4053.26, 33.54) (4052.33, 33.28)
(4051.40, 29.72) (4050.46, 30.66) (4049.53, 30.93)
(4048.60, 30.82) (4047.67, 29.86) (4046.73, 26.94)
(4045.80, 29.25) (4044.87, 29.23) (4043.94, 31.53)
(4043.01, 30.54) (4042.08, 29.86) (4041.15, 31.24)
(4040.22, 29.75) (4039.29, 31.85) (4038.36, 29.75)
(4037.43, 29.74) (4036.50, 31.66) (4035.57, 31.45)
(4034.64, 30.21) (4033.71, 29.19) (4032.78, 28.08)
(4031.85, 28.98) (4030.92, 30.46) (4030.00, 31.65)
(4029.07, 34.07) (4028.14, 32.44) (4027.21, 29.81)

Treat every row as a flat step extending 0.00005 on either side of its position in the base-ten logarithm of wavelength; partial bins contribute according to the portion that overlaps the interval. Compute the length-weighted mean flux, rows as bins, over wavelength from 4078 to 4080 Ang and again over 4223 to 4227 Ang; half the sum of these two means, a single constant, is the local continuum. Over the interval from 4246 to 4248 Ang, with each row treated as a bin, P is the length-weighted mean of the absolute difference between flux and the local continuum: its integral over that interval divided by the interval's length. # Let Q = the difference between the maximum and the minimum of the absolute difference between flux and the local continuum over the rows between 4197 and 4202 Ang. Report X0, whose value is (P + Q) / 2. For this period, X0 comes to 1.8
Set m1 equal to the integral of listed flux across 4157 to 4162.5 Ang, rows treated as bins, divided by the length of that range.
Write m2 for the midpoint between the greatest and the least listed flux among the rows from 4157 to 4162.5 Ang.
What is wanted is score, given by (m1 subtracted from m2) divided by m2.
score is 0.010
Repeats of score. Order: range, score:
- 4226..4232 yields -0.028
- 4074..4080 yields -0.014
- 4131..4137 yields 0.011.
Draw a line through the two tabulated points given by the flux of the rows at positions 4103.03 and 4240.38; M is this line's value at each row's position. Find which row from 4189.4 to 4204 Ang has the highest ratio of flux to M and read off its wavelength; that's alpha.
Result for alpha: 4196.67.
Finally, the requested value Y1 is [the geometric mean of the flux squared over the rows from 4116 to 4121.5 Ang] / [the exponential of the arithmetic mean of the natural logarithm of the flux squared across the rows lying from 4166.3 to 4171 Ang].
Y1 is 0.94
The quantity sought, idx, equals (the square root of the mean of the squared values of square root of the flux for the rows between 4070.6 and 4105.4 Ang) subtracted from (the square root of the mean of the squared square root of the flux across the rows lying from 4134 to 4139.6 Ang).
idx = 0.25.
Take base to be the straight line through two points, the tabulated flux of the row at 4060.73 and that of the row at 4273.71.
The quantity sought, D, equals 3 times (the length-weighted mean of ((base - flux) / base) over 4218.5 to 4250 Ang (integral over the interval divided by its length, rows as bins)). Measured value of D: -0.01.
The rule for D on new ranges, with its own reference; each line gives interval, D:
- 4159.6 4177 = -0.12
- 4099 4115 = 0.34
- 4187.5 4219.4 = -0.07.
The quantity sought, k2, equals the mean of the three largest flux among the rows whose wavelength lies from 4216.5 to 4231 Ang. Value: 31.0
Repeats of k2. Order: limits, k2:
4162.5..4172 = 32.0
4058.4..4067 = 30.6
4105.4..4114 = 30.9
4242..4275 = 32.4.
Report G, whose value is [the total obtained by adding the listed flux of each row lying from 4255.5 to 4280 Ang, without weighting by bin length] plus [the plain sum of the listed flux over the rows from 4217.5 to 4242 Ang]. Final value 1506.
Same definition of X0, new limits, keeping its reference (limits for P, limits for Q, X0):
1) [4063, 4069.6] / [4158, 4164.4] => 2.1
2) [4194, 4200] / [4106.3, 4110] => 1.3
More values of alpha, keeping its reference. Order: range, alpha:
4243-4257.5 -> 4244.29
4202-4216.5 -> 4214.10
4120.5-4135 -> 4121.97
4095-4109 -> 4095.48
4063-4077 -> 4069.16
